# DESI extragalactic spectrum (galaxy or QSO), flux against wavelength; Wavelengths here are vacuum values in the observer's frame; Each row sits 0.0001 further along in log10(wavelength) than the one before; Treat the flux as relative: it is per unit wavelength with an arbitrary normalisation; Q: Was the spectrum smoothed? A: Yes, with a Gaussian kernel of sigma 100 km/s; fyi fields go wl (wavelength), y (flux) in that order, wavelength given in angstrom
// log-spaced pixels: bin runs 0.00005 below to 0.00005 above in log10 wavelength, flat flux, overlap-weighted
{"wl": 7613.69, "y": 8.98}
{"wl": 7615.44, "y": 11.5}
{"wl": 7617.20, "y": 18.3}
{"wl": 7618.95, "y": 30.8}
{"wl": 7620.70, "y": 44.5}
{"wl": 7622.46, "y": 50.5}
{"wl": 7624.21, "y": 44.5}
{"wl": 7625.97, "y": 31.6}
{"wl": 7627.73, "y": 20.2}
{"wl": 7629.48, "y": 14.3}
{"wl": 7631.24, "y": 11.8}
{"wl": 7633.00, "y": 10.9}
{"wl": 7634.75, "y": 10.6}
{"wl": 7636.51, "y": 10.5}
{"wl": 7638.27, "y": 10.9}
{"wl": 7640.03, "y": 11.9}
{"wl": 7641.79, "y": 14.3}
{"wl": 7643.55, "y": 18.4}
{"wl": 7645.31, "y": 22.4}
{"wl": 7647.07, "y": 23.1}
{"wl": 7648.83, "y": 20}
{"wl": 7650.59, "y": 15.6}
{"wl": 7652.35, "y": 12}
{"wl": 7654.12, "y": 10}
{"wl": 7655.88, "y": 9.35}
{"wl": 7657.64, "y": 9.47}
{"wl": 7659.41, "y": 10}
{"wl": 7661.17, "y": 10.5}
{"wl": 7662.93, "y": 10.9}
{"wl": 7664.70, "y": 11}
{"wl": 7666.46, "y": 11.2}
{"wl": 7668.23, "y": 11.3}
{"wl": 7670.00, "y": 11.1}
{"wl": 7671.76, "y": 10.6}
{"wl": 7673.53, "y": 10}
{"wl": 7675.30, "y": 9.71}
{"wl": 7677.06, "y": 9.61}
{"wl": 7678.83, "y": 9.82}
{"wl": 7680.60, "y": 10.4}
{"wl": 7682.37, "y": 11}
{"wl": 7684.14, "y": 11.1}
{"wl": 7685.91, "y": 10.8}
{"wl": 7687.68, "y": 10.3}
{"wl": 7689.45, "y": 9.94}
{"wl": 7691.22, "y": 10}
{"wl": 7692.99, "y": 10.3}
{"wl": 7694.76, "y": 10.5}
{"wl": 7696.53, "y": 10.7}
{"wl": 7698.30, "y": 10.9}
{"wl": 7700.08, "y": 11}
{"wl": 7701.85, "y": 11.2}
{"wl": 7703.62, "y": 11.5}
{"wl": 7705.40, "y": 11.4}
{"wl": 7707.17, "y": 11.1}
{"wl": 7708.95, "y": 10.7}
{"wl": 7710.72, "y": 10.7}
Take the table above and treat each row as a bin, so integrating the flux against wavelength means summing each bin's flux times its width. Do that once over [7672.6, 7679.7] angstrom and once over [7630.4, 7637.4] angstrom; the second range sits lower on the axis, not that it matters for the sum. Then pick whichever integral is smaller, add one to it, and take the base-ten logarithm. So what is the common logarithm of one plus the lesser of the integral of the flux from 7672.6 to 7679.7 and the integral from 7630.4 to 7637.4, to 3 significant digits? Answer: 1.85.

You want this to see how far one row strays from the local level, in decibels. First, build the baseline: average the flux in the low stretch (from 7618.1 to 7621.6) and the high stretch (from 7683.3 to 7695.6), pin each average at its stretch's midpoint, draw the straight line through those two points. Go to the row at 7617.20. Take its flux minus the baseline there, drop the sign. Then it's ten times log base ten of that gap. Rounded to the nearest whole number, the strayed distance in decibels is 13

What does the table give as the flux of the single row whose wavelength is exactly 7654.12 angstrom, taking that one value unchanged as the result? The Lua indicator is 10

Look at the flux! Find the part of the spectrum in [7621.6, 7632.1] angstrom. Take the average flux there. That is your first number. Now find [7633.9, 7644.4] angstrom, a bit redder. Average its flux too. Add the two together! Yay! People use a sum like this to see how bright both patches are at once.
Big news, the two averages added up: 41.6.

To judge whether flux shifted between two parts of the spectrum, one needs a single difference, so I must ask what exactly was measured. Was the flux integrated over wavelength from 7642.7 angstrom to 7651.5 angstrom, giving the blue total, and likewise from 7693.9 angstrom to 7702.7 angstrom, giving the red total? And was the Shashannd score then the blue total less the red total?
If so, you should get 79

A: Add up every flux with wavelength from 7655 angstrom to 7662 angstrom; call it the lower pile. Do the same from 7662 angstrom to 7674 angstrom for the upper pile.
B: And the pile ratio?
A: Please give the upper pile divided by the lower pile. 1.9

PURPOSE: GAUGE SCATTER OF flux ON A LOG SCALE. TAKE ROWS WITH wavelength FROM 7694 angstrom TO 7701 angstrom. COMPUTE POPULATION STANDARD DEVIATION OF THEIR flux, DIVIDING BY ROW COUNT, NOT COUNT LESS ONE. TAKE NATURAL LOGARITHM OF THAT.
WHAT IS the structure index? -1.7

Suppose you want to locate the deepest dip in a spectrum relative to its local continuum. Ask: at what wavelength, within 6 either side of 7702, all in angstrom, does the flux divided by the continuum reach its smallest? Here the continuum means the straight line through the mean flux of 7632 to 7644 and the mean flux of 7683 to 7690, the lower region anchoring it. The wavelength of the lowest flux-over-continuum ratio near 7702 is 7696.53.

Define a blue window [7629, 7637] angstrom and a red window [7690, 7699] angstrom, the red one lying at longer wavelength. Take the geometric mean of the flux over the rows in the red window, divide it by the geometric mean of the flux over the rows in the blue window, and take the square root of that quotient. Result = 0.95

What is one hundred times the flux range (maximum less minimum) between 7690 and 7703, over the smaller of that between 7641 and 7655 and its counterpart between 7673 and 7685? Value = 81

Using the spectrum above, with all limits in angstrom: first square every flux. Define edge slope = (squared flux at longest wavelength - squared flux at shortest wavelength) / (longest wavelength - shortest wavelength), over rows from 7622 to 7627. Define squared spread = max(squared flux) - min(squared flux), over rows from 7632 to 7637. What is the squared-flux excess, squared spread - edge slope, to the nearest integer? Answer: 451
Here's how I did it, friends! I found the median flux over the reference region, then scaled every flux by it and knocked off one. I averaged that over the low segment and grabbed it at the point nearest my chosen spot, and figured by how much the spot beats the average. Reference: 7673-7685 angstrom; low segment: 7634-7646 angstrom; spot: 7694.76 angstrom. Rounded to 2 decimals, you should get -0.36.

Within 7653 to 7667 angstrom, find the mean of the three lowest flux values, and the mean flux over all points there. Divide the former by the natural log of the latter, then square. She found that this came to 17.0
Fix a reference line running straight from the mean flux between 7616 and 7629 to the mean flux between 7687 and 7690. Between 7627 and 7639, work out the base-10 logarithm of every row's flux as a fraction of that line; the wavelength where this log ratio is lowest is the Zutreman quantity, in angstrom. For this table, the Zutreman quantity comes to 7634.75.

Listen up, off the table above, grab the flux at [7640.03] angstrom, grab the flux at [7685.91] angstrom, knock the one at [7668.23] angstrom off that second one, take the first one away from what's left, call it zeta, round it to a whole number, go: -12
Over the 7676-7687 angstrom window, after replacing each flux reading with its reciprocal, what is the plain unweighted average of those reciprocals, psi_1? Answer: 0.10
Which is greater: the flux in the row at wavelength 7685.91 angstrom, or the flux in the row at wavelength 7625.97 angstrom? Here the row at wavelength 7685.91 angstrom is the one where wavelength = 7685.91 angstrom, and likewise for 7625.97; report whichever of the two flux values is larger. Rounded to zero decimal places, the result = 32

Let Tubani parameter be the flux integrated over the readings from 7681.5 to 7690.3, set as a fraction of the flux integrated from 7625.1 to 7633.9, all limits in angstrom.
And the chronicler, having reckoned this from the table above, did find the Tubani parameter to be 0.60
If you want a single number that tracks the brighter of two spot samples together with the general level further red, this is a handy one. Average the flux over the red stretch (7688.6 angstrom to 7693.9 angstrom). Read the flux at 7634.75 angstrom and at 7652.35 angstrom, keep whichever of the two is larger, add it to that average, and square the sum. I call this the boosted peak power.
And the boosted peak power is 488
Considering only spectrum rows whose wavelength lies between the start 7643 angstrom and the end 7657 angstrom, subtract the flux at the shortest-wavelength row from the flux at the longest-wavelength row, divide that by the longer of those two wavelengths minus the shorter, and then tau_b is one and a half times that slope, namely -1.10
